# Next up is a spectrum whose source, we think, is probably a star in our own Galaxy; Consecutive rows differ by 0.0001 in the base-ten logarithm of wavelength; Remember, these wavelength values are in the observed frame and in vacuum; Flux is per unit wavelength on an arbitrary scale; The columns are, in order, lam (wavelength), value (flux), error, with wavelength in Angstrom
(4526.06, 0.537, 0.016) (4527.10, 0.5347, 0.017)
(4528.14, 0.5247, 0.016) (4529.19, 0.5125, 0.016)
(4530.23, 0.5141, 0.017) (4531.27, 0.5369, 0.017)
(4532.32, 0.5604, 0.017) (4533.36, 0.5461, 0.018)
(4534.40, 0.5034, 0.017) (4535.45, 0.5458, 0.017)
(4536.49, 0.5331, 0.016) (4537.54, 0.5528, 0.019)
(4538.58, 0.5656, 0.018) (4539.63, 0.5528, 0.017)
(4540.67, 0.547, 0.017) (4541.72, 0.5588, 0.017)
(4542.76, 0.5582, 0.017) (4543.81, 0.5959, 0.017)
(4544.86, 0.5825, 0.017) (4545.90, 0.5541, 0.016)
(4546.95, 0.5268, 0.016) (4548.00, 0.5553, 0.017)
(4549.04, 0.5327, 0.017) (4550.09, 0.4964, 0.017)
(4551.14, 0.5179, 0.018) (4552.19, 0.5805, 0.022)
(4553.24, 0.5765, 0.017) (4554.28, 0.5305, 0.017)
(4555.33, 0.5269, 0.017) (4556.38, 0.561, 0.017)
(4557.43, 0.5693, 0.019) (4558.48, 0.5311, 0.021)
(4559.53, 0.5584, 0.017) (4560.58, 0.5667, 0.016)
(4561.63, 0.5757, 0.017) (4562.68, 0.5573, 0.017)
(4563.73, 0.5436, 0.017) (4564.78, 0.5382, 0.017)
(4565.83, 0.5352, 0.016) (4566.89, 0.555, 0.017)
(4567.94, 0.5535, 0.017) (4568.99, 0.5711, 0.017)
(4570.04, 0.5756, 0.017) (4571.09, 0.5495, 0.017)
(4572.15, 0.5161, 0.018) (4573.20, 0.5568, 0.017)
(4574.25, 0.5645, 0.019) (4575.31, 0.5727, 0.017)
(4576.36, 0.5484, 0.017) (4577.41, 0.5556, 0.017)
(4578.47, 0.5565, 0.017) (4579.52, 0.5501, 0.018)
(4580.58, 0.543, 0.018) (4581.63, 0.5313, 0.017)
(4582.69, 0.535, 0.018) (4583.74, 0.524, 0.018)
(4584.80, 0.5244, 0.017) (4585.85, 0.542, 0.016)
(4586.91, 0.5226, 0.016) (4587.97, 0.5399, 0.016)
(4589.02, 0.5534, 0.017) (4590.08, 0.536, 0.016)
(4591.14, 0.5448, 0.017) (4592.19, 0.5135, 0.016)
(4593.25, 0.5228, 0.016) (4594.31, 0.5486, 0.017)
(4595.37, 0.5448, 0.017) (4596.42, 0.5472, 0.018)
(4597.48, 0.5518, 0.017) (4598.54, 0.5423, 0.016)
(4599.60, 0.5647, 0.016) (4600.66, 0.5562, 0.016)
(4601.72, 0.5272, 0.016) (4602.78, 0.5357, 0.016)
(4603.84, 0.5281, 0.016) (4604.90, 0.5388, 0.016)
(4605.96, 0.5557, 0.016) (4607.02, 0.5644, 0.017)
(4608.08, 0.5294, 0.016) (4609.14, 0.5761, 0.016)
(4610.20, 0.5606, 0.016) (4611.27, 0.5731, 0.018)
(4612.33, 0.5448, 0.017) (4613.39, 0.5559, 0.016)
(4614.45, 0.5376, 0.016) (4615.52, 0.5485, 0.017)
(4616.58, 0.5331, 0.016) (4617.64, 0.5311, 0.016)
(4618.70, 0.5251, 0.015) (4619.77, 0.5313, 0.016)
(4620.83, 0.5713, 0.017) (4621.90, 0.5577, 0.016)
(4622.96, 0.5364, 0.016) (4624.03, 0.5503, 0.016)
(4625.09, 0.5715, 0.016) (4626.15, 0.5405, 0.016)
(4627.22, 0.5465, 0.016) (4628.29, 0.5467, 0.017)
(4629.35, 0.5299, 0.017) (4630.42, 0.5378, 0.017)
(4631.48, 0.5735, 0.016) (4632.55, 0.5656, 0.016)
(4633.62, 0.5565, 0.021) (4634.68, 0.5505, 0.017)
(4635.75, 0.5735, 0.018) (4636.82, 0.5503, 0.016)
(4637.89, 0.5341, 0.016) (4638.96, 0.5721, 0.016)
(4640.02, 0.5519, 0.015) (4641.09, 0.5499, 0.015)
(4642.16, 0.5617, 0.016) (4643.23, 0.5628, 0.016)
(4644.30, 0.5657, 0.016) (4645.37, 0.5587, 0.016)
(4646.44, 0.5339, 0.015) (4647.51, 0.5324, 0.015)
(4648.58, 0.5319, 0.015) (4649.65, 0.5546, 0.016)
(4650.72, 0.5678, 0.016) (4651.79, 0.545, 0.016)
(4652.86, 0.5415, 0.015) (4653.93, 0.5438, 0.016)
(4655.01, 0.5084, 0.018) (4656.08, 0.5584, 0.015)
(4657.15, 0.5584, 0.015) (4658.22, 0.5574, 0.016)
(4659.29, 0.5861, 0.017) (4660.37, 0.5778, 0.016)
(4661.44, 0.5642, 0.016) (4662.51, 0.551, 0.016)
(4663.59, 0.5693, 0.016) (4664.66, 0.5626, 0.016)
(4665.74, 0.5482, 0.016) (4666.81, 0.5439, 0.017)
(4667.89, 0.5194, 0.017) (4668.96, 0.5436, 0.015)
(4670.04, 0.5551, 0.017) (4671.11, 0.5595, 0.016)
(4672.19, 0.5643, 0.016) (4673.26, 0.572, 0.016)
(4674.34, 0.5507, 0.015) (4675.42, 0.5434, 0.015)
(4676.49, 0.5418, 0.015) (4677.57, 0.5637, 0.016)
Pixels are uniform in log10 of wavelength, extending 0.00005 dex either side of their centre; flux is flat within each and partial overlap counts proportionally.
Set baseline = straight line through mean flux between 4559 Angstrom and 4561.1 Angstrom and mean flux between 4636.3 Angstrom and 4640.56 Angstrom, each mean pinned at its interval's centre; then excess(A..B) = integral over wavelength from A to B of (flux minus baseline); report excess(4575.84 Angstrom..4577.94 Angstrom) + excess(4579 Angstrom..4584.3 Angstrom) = -0.139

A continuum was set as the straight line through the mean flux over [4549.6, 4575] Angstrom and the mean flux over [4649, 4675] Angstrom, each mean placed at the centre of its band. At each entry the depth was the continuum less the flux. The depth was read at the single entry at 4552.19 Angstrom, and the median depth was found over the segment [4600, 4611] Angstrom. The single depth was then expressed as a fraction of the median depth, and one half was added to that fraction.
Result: -6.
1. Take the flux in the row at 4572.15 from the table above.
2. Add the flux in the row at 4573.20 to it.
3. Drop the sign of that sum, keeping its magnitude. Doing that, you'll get 1.073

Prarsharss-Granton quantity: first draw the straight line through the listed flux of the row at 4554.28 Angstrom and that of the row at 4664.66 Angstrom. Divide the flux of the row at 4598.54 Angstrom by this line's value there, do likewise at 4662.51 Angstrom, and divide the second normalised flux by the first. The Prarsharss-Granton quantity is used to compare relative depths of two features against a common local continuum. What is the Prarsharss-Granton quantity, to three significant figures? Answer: 0.982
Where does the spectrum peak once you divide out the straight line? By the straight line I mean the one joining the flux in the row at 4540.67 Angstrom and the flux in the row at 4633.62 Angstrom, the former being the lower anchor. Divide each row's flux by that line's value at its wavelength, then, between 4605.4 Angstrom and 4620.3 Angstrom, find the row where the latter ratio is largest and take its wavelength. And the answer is 4609.14 Angstrom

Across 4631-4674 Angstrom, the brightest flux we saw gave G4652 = 0.5861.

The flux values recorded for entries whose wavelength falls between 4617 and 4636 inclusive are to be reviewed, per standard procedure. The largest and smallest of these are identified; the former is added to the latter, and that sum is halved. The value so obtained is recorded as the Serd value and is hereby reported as 0.549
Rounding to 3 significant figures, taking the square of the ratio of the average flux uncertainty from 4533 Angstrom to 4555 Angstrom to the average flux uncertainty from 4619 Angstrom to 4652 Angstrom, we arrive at 1.14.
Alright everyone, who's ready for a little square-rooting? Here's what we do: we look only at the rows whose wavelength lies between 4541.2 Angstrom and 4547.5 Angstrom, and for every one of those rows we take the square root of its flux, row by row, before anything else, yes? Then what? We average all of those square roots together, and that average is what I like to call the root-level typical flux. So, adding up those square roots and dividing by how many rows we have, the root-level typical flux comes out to 0.750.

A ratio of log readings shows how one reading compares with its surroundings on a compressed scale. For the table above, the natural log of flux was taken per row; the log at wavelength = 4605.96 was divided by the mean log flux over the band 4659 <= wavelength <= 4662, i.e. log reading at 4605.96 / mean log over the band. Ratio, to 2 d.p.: 1.06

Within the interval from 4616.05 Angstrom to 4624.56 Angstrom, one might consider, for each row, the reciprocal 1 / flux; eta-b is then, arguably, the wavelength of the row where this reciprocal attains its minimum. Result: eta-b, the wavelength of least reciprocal 4620.83 Angstrom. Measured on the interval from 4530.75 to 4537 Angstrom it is 4532.32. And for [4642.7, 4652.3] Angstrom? 4650.72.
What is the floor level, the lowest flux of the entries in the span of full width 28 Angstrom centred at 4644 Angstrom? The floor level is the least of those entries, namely 0.5084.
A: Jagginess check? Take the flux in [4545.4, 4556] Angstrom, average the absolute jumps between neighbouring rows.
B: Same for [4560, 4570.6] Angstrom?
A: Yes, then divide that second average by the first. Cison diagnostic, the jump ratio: 0.37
